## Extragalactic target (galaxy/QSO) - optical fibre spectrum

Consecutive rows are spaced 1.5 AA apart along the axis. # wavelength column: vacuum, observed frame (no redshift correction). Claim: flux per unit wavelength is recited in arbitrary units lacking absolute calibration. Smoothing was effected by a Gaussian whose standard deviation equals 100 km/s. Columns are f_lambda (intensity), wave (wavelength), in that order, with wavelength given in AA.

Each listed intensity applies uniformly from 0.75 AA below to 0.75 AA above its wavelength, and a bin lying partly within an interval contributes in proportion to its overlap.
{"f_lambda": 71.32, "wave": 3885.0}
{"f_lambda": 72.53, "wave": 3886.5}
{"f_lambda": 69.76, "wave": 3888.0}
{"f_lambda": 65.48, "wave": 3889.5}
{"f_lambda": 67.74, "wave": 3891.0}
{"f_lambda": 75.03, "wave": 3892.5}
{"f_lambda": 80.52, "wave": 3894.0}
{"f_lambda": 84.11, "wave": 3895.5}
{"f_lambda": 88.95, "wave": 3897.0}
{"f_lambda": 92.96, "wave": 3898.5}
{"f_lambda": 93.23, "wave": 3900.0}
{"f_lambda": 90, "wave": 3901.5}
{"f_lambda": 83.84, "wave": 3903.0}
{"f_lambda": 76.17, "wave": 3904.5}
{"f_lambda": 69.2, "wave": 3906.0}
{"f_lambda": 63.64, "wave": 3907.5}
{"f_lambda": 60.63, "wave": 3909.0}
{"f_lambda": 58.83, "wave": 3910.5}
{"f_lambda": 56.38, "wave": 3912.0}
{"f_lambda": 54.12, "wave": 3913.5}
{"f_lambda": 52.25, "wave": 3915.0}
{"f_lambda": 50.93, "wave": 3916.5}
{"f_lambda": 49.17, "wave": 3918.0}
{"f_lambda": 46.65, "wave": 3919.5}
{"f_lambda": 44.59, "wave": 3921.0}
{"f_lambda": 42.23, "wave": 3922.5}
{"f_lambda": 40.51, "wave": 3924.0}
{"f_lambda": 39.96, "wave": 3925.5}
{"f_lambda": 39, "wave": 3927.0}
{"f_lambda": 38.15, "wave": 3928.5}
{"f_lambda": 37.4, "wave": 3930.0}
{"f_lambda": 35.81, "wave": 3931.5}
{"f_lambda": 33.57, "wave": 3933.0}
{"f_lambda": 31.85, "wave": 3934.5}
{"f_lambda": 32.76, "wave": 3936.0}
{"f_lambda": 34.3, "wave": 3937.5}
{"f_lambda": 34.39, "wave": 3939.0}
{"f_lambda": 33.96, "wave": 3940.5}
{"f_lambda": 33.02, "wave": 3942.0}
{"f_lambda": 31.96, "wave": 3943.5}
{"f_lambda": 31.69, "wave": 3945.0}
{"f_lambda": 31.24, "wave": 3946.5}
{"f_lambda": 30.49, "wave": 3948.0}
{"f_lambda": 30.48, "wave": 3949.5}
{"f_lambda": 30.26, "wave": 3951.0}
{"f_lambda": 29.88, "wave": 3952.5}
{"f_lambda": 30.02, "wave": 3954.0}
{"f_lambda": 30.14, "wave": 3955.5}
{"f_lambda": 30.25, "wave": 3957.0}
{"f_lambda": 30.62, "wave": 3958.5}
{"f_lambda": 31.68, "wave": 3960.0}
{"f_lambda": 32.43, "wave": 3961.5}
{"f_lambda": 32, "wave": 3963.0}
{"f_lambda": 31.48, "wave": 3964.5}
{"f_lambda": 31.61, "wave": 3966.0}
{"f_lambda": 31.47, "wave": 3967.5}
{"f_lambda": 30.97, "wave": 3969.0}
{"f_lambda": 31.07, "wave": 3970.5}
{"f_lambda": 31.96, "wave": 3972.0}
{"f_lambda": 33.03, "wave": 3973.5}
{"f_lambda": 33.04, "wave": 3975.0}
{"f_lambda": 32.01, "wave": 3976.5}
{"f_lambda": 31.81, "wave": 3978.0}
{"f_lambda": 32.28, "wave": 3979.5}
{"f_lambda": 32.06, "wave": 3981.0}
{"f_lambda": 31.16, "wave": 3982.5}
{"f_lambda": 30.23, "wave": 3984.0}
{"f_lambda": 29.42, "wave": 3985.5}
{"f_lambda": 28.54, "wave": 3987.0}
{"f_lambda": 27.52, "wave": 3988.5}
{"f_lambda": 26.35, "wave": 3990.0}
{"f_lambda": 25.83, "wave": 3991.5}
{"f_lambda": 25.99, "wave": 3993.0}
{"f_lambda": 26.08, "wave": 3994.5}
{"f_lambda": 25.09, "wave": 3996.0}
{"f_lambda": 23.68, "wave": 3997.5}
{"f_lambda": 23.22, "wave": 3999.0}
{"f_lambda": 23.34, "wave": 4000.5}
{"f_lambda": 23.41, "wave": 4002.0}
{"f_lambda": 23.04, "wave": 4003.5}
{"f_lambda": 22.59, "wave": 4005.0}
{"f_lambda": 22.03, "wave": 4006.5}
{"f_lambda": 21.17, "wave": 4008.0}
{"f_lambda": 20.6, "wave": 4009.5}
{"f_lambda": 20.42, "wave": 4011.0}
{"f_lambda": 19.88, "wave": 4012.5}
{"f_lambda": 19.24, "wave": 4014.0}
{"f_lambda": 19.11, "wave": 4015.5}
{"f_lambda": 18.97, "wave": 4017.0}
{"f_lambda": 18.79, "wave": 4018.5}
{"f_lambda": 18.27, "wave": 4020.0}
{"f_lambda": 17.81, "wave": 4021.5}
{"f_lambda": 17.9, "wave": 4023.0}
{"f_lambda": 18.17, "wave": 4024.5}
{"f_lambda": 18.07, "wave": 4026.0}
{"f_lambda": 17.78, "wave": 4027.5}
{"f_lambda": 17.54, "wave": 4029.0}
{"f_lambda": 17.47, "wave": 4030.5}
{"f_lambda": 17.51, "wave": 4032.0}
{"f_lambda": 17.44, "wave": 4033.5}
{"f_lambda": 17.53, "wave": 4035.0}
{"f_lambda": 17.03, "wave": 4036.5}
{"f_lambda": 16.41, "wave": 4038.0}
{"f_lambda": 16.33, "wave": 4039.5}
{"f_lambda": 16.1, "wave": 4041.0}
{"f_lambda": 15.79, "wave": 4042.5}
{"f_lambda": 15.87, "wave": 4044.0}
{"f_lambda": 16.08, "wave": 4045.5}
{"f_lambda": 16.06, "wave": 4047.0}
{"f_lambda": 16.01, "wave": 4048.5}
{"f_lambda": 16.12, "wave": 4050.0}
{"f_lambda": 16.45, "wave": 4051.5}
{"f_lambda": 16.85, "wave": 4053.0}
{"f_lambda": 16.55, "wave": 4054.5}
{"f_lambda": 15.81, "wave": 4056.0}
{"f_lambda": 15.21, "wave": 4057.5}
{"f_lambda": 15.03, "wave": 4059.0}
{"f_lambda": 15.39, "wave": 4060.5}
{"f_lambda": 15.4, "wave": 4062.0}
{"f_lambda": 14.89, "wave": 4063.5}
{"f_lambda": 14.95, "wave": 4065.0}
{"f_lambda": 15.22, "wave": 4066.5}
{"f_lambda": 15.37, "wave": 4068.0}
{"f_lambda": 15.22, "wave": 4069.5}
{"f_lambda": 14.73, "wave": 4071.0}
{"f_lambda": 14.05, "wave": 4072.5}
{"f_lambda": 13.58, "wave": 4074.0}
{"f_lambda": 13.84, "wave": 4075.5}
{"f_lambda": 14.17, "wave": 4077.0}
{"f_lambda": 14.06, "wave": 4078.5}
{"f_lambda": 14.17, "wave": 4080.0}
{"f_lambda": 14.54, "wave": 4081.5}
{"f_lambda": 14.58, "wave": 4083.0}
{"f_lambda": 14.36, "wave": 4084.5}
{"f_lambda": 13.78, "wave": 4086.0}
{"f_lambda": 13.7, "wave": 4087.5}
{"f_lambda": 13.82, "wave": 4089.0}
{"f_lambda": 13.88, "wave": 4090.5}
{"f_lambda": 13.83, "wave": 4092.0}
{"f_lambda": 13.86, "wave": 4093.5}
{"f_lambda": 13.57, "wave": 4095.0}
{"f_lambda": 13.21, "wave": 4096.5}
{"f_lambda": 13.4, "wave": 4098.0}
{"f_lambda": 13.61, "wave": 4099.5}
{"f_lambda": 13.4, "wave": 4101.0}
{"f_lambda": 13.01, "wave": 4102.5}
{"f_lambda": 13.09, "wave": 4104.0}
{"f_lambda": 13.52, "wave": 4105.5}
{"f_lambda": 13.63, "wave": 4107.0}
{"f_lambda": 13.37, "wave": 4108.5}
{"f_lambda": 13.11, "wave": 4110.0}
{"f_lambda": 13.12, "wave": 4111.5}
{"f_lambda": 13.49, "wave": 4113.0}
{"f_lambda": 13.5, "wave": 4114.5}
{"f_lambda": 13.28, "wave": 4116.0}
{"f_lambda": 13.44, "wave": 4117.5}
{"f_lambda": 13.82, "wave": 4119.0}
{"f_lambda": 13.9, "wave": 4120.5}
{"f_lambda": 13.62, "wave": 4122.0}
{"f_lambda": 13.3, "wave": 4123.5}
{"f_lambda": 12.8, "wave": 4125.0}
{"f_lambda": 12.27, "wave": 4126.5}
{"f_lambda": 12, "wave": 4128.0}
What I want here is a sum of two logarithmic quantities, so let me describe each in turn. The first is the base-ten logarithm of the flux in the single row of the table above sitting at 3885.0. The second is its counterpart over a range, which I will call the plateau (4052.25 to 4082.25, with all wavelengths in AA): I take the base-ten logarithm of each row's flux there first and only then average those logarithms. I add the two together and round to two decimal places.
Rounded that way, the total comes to 3.03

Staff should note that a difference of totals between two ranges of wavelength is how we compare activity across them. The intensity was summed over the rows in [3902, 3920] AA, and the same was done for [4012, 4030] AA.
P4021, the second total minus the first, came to -500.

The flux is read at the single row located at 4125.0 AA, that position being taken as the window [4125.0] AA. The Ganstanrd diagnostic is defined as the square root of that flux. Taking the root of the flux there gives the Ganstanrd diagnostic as 3.6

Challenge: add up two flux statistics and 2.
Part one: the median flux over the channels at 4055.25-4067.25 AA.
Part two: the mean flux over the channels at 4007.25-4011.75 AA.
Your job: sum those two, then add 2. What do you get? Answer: 38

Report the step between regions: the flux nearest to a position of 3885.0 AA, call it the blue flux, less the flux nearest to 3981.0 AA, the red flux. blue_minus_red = 39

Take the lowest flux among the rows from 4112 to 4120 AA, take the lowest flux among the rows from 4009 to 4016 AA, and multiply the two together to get 254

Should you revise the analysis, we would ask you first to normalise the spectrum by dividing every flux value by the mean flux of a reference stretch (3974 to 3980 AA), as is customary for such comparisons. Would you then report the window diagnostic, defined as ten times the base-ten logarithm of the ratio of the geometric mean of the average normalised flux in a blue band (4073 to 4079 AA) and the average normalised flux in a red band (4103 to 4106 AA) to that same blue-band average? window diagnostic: -0.10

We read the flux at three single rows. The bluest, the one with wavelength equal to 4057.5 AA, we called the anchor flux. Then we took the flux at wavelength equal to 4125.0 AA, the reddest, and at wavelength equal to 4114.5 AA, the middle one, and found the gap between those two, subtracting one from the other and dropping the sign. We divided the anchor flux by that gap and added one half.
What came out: 22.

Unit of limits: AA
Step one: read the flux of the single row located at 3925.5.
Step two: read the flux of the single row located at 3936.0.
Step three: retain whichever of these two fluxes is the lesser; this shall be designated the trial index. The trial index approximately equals 33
